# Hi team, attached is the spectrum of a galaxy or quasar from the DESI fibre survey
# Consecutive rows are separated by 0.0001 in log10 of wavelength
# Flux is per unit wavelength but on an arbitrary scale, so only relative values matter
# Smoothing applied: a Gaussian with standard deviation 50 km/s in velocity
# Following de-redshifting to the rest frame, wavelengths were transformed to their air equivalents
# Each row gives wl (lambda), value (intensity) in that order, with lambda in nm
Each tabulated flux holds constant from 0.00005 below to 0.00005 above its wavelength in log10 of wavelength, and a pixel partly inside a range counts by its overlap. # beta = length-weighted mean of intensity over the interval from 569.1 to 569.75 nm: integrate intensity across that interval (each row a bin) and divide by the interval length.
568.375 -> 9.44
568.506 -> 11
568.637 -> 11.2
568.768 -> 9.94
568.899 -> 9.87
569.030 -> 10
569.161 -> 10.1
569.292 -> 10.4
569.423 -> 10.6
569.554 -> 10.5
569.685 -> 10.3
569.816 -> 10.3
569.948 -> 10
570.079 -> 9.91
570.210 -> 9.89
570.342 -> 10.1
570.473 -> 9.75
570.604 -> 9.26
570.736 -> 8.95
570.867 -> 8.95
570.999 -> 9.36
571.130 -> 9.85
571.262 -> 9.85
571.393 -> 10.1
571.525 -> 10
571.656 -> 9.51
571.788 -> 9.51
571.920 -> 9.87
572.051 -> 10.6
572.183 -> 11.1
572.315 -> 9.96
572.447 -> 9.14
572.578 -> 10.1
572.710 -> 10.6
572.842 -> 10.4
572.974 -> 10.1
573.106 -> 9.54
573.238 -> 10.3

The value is 10.4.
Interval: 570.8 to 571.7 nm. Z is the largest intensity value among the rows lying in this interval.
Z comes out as 10.1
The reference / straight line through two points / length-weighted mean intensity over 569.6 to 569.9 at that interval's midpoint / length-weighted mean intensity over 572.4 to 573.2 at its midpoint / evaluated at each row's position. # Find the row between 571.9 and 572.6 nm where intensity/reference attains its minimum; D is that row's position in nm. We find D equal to 572.447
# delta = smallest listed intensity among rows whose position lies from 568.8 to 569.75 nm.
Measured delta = 9.87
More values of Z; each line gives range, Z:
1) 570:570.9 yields 10.1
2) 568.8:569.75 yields 10.6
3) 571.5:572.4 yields 11.1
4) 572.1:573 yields 11.1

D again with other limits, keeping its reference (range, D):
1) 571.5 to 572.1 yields 571.656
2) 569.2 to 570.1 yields 570.079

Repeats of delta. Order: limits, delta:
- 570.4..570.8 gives 8.95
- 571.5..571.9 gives 9.51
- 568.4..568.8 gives 9.94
